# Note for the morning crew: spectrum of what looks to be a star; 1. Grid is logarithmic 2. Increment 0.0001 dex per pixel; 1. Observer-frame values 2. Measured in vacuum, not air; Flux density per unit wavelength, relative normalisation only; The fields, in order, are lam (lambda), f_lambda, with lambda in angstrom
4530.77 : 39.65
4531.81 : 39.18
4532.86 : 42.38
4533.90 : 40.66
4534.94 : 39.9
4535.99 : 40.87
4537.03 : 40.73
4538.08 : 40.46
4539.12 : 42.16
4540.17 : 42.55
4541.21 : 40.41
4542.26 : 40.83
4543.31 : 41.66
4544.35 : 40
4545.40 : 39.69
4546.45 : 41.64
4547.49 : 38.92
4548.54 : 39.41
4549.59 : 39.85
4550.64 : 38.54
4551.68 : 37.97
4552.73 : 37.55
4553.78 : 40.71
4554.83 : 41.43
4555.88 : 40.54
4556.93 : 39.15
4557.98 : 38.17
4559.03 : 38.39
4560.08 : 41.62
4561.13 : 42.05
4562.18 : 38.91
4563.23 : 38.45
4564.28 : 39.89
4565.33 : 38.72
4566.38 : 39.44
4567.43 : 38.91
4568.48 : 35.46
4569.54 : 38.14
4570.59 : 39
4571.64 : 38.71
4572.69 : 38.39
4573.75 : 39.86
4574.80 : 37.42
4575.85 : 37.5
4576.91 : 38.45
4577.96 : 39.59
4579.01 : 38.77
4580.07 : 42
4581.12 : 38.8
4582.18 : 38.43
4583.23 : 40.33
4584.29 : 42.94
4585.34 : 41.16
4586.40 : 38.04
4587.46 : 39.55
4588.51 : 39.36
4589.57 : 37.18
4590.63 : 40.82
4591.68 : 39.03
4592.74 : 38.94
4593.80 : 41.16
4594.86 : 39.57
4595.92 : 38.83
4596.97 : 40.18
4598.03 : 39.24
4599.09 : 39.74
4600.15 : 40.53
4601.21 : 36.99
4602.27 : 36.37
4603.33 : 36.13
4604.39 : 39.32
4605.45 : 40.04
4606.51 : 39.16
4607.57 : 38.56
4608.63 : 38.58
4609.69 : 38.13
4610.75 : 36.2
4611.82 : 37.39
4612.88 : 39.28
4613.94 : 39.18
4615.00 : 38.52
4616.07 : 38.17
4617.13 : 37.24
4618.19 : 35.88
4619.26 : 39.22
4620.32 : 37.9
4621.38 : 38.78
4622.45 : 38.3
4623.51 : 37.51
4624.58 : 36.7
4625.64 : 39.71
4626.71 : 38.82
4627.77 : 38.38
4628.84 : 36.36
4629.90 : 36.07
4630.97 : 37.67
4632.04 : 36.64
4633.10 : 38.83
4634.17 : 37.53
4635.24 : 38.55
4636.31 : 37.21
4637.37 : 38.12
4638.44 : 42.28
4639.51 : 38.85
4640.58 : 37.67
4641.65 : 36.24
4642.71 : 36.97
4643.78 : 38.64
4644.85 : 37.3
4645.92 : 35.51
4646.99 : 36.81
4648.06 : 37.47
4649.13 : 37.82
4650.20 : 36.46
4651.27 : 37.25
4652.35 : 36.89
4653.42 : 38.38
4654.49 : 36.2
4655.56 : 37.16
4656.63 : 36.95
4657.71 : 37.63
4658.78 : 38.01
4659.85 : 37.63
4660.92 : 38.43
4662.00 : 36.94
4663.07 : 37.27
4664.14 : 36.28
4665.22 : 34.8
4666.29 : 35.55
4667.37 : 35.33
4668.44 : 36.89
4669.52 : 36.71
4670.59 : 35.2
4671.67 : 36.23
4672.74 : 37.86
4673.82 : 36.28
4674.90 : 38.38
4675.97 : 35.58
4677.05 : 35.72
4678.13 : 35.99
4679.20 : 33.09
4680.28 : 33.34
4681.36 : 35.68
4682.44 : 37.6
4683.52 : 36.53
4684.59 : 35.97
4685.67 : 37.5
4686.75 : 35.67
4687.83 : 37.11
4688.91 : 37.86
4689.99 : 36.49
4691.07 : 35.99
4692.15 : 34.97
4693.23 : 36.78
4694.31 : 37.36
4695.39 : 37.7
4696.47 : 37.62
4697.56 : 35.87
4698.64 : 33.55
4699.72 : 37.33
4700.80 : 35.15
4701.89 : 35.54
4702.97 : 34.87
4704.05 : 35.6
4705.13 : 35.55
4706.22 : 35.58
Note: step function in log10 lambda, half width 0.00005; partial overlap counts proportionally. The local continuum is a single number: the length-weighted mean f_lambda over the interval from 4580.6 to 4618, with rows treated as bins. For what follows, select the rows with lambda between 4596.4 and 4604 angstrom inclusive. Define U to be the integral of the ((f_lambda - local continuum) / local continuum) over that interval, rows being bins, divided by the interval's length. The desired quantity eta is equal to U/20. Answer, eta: -0.0006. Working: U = -0.01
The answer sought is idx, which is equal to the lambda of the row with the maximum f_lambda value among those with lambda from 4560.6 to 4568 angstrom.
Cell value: 4561.13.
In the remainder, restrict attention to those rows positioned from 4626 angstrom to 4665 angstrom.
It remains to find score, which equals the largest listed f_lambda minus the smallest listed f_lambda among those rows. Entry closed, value 7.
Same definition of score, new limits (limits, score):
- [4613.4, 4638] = 4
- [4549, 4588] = 7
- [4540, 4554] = 5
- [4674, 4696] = 5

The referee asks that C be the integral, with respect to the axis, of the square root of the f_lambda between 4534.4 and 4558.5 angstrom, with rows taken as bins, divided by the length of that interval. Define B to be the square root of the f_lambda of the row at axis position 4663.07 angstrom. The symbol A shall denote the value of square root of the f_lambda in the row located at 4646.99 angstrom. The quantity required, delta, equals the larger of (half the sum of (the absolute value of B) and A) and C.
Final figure 6.33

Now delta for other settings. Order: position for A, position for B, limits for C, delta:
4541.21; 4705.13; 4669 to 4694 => 6.16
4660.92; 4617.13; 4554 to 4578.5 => 6.25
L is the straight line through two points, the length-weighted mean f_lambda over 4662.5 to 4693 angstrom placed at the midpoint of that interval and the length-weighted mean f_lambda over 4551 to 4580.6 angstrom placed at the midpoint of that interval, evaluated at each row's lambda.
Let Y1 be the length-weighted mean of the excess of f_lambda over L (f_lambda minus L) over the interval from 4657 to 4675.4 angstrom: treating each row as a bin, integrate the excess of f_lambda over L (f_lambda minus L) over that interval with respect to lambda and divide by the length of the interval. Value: 0.33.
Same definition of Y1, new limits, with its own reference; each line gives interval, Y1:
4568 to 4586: 0.29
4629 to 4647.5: 0.47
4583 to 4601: 1.31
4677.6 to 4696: 0.31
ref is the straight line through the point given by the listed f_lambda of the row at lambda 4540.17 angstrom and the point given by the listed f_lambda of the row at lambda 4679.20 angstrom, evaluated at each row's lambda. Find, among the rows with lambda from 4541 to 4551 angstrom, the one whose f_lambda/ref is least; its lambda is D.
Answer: 4550.64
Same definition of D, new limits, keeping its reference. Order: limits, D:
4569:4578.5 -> 4574.80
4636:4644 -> 4641.65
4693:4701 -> 4698.64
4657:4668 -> 4665.22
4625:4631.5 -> 4629.90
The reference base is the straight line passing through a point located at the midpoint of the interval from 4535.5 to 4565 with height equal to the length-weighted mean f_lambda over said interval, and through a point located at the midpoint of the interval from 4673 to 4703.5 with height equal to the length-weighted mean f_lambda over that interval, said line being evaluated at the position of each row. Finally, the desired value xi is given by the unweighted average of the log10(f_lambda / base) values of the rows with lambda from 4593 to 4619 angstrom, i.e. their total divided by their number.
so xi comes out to 0.000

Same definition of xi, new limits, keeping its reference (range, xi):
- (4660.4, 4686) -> -0.004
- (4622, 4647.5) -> 0.001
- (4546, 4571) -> -0.006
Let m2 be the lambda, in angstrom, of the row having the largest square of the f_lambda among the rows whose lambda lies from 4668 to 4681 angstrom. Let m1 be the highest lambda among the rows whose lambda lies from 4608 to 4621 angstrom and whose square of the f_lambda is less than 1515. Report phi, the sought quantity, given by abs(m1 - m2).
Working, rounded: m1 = 4620.32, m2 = 4674.90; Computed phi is 54.6 angstrom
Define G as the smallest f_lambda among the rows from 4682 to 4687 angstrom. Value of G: 35.67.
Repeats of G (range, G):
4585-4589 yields 38.04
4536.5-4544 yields 40.41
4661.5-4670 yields 34.8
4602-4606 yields 36.13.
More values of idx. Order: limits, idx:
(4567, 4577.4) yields 4573.75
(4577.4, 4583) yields 4580.07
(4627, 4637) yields 4633.10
